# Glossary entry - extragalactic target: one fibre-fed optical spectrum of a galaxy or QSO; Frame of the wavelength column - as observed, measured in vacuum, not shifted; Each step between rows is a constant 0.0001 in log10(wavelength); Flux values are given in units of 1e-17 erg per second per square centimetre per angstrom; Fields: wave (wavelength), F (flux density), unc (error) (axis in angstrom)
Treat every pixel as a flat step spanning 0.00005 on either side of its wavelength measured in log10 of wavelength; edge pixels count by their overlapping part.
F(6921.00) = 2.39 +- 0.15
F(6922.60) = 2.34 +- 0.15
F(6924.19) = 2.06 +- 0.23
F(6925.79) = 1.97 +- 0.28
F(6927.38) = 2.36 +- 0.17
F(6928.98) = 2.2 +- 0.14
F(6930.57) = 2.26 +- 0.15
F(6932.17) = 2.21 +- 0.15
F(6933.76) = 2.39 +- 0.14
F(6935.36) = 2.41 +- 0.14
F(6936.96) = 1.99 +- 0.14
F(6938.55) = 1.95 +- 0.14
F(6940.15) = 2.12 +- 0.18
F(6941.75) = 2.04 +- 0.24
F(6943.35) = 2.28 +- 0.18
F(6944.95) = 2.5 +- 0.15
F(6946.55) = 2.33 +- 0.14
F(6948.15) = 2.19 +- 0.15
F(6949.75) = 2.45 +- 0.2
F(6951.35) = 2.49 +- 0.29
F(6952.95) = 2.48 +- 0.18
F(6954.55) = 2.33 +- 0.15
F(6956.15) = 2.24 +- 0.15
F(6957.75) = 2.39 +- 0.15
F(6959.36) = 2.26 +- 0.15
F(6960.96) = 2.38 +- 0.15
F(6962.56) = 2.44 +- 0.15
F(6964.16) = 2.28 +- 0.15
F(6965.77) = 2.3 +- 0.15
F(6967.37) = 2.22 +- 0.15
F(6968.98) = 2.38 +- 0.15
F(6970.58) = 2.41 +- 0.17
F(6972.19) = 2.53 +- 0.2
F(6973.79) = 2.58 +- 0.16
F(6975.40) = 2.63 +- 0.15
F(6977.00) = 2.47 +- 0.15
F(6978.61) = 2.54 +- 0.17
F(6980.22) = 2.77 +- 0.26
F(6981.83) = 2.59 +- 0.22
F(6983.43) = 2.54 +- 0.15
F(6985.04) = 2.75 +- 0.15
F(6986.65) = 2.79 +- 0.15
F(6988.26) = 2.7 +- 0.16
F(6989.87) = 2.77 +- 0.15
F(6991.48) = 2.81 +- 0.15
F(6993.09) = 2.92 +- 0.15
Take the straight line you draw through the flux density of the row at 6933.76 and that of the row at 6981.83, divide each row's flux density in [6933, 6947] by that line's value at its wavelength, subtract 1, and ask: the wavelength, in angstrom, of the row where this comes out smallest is 6938.55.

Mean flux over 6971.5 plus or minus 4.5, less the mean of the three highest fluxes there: -0.12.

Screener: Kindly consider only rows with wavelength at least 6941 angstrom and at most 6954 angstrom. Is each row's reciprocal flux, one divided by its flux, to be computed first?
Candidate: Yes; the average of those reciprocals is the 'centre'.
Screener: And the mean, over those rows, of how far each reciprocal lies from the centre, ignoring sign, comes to 0.025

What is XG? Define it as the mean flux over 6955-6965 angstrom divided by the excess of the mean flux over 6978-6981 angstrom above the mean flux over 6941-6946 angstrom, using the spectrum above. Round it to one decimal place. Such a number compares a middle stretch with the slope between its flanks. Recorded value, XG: 6.1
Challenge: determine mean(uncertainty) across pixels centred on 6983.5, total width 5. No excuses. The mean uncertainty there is 0.173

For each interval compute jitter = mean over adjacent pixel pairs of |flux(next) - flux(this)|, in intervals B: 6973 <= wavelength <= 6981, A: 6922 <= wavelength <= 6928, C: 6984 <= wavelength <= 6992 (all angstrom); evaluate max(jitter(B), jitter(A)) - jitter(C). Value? 0.19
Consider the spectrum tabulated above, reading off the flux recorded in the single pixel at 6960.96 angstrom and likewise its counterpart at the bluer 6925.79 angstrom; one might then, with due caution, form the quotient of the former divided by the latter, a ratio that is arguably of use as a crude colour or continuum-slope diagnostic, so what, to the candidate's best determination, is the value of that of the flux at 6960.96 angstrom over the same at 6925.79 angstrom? 1.21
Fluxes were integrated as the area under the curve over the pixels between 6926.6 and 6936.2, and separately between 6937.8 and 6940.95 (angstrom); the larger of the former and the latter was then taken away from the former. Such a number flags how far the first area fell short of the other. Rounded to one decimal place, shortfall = 0.0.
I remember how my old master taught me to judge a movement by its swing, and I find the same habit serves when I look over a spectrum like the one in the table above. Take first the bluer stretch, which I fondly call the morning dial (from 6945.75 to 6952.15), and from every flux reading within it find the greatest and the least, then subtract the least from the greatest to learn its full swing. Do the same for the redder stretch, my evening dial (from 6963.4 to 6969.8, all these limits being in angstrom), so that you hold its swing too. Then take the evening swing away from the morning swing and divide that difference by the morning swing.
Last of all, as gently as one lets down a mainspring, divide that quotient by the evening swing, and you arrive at 2.9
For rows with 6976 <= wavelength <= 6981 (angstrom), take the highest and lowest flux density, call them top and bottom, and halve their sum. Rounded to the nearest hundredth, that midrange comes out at 2.62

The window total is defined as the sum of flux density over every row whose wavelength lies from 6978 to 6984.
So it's 10.4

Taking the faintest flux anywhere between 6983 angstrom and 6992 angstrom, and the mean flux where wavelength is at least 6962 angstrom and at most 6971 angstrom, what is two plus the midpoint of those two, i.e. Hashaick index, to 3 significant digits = 4.44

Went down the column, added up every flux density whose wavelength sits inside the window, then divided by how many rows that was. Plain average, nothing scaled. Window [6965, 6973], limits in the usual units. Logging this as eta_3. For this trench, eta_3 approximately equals 2.37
